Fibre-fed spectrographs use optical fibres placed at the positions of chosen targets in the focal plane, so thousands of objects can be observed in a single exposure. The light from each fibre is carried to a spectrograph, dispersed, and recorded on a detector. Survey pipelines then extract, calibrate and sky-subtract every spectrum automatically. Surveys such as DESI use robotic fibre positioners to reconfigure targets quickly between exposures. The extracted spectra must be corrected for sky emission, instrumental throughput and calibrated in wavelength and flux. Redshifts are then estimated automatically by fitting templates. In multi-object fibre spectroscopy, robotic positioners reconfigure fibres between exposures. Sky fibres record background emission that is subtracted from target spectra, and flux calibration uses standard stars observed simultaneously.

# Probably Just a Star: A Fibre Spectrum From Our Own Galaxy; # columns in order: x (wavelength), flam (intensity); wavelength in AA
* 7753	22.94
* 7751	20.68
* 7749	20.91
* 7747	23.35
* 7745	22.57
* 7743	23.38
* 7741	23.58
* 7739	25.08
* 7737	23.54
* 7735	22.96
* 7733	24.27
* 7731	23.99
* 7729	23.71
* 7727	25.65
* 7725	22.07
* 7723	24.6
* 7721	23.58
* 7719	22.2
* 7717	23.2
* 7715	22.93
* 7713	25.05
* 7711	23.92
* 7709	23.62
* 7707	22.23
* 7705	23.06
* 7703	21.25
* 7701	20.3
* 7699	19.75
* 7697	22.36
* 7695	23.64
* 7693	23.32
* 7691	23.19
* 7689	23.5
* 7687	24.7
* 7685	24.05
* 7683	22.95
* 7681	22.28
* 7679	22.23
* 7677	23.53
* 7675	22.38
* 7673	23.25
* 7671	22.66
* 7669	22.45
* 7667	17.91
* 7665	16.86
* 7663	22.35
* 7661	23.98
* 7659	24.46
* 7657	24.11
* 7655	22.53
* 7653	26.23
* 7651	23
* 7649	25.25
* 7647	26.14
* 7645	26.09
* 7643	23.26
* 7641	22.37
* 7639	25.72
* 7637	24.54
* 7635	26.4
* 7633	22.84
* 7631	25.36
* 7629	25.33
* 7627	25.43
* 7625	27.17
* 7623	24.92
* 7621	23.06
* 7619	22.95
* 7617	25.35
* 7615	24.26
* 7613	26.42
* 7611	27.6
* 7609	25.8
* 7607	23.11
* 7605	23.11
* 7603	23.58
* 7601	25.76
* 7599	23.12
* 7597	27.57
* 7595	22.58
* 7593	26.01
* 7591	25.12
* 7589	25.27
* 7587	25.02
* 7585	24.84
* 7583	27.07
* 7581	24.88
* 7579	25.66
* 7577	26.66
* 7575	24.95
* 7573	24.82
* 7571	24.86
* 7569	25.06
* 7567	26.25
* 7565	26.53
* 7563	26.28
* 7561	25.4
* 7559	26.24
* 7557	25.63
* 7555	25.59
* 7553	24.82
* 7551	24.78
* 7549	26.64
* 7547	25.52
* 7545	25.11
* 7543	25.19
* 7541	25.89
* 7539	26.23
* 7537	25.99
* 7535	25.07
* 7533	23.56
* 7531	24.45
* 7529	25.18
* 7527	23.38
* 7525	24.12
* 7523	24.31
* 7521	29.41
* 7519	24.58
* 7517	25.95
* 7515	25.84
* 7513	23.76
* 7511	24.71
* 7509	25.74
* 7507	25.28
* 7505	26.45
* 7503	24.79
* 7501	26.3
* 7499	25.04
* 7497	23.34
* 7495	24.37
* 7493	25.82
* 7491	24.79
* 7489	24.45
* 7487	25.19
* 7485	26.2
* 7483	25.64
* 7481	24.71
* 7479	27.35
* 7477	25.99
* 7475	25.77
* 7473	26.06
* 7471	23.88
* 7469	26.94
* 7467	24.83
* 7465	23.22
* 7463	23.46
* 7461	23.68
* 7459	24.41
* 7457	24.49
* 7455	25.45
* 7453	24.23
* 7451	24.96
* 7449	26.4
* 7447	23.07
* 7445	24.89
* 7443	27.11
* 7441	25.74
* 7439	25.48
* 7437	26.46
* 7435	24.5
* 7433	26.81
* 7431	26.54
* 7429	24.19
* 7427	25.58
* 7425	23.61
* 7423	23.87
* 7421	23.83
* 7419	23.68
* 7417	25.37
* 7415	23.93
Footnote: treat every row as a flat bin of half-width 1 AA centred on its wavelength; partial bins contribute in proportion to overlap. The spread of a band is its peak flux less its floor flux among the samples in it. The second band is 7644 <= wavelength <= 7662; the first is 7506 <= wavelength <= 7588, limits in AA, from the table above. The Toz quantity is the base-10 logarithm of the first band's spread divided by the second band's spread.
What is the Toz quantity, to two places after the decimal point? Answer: 0.21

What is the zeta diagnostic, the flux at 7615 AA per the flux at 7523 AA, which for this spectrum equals 1.00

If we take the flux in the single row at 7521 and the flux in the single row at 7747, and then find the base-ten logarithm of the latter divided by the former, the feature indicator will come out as -0.10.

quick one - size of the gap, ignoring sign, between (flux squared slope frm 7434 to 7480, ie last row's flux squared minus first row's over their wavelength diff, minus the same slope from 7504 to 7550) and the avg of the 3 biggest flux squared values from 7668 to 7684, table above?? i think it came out 537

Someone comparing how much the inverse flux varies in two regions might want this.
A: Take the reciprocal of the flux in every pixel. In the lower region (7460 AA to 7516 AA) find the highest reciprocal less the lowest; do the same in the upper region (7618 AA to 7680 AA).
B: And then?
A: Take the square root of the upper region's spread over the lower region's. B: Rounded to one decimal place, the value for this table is 1.9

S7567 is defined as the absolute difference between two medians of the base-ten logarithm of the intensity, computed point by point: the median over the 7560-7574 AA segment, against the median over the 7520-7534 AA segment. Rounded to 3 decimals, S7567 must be 0.019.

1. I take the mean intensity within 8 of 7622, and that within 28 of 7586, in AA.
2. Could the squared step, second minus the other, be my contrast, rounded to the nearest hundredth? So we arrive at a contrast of 0.28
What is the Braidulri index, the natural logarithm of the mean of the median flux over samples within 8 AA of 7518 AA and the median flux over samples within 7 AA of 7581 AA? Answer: 3.21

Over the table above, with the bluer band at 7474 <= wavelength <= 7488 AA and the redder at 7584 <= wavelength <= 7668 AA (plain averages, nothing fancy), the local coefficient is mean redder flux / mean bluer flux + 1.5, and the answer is 2.44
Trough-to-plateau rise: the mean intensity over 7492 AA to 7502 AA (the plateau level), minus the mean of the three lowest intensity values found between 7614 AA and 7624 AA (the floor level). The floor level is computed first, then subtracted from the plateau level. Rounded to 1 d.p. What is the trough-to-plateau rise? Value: 1.6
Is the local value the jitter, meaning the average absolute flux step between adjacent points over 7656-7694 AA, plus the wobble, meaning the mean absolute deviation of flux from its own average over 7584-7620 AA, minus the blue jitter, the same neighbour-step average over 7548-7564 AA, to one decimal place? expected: 1.7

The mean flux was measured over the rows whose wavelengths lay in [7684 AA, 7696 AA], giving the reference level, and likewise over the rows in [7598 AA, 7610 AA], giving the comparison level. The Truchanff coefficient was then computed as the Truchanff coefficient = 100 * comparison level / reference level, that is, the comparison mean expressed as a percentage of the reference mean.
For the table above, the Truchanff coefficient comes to 101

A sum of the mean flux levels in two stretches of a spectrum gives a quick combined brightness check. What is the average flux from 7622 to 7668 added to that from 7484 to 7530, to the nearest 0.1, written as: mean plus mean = 49.2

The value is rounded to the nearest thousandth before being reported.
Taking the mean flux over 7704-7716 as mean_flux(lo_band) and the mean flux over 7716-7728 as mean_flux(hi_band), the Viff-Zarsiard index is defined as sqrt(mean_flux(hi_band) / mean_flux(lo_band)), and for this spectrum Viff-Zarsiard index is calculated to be 1.002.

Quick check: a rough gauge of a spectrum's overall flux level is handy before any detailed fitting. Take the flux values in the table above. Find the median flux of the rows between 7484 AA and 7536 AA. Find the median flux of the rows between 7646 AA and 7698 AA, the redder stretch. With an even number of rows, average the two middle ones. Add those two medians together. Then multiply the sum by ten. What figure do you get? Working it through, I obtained 481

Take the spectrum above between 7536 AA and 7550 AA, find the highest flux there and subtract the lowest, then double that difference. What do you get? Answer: 3.1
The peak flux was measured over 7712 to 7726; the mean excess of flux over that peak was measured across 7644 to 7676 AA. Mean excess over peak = -1.9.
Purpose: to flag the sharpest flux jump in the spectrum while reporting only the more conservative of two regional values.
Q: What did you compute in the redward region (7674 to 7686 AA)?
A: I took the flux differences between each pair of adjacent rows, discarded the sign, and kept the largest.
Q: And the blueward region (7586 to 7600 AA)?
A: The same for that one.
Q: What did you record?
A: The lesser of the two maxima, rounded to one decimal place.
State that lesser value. 1.3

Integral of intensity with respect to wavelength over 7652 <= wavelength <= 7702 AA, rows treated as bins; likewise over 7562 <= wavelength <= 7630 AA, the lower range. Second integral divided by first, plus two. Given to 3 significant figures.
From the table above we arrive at 3.52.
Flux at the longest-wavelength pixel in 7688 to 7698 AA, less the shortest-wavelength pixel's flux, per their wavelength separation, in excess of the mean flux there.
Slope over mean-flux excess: -23.3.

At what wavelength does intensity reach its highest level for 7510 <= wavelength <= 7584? 7521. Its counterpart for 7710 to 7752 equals 7727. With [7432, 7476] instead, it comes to 7443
